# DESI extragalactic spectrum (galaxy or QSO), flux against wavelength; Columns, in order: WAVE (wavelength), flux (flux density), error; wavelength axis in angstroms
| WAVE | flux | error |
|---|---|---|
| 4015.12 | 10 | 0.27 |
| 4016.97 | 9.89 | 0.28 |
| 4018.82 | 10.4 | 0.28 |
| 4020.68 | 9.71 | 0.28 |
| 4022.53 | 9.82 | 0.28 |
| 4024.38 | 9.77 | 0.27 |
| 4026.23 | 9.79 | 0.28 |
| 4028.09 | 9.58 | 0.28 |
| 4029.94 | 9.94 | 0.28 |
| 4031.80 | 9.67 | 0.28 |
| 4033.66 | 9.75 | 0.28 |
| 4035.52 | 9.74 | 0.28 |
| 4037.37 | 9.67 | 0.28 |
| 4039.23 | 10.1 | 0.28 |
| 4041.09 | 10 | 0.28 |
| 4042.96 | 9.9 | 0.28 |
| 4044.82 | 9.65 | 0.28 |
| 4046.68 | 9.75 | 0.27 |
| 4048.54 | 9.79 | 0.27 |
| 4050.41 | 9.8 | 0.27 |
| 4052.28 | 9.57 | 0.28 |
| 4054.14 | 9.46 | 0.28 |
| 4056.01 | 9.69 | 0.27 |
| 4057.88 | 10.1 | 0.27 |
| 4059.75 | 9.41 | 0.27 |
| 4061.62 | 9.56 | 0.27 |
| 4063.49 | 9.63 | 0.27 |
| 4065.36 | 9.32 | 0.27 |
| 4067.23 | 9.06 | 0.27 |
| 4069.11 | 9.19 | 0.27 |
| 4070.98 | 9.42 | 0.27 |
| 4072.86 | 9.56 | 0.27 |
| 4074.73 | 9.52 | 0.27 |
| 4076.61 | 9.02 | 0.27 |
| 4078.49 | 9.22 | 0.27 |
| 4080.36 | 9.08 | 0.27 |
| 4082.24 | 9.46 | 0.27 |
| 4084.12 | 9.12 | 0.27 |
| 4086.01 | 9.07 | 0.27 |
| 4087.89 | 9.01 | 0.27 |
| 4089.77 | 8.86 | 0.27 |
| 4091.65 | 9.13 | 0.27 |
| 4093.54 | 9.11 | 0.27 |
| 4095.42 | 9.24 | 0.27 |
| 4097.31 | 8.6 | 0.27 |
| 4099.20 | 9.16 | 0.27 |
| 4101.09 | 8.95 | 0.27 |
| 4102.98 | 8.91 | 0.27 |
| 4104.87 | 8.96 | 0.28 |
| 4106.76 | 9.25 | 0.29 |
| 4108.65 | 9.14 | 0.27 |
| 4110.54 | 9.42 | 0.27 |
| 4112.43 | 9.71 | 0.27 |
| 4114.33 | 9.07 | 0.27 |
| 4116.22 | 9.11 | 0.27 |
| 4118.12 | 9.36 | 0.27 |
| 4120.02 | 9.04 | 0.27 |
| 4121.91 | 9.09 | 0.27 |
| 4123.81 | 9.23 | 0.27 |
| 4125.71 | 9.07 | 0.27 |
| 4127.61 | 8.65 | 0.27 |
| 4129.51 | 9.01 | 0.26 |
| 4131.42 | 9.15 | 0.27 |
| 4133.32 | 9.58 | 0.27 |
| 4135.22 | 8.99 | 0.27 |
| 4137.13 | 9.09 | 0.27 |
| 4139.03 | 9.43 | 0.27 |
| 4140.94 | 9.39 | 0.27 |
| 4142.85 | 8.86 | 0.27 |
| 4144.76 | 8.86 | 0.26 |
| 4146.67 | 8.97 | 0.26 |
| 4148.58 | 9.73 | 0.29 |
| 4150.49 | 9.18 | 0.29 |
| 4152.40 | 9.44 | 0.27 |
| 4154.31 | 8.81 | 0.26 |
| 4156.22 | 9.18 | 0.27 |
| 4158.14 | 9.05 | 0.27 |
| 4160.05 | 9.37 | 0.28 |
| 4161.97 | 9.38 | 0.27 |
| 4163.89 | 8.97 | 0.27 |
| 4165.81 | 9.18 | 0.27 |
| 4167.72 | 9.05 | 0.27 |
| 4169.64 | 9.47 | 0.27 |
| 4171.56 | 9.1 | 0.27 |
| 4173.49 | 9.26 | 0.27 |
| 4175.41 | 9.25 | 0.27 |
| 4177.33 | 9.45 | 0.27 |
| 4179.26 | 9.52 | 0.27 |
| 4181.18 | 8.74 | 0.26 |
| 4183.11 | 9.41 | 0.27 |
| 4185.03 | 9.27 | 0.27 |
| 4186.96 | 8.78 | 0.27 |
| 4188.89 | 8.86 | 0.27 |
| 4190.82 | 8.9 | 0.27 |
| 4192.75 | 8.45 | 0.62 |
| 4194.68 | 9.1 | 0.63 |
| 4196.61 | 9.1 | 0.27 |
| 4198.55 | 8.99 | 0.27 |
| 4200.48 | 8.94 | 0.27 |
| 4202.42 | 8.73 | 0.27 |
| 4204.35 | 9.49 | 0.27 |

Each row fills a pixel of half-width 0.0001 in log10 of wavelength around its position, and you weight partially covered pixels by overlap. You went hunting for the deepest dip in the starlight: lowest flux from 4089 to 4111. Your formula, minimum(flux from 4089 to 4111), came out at 8.6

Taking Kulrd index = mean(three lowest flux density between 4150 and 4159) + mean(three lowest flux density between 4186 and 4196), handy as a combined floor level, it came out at 17.7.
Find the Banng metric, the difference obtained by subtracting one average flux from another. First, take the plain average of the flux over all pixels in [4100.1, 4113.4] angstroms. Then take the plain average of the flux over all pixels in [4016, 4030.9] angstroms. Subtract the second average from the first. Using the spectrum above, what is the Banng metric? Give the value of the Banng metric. -0.7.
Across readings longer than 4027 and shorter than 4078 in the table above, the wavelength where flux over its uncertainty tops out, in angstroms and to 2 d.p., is 4057.88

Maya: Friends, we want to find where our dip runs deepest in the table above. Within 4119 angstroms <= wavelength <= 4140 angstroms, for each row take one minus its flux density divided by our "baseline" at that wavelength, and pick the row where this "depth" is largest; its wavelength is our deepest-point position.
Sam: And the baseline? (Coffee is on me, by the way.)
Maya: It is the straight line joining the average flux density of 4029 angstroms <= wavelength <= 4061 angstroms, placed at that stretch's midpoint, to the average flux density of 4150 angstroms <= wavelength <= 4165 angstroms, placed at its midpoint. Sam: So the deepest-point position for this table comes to 4127.61 angstroms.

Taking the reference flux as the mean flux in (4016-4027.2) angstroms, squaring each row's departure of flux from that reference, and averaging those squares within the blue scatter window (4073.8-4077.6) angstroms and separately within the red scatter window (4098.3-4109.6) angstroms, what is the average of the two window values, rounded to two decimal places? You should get 0.58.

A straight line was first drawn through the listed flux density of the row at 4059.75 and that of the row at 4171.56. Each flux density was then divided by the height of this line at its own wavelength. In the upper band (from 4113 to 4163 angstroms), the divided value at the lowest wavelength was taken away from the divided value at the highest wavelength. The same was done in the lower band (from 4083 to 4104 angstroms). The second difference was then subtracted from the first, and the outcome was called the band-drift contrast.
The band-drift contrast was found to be 0.07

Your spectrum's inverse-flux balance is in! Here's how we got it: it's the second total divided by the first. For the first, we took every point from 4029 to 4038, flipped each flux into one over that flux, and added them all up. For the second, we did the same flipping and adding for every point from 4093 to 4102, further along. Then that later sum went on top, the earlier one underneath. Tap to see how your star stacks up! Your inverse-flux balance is 1.083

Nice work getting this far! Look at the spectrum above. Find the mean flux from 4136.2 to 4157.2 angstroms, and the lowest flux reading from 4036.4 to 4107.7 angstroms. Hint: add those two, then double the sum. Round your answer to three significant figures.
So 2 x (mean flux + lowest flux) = 35.6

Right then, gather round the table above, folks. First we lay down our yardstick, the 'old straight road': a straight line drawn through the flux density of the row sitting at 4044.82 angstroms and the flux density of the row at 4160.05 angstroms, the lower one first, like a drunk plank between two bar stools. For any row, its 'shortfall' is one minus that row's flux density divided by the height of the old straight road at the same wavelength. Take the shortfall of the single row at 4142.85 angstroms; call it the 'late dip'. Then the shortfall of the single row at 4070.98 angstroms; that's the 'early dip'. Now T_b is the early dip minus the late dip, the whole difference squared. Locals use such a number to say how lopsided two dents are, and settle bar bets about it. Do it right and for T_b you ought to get 0.0017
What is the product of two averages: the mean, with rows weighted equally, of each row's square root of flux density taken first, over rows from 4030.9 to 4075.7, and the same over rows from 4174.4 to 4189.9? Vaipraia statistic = 9.4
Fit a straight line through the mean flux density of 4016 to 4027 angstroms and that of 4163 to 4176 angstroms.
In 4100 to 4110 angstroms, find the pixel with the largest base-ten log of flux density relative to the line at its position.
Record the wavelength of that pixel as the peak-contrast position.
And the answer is 4106.76 angstroms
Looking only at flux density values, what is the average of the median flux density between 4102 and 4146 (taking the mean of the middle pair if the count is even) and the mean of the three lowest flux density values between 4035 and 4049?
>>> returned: 9.39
